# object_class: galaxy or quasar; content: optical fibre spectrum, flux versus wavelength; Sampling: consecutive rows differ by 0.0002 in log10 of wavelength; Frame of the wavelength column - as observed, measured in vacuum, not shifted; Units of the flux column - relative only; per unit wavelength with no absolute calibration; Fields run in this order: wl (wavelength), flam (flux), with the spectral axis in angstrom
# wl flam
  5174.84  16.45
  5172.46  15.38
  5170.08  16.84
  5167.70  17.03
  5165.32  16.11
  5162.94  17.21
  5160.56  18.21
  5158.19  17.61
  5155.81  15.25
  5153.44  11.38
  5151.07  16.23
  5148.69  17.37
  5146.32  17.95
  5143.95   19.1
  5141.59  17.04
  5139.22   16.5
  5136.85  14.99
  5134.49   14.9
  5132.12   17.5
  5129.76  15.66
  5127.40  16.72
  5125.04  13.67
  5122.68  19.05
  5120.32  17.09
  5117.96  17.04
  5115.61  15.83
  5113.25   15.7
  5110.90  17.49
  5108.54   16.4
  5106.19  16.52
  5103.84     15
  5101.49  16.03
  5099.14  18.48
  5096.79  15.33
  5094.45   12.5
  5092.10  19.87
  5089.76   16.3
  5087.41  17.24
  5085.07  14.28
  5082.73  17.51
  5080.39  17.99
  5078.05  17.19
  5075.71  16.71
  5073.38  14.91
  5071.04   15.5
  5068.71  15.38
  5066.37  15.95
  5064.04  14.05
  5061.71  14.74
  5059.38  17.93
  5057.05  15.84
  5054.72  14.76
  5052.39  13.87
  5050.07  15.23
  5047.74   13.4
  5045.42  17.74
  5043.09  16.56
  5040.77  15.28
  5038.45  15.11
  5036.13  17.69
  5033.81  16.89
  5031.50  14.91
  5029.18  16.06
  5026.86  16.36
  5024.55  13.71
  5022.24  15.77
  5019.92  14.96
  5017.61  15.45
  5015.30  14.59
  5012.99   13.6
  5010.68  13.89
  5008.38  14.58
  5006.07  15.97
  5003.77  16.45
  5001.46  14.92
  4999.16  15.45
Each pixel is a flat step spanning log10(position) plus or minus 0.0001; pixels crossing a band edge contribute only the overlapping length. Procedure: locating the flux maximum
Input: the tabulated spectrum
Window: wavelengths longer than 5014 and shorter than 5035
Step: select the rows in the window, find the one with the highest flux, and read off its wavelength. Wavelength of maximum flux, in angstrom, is 5033.81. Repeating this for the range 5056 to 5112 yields 5092.10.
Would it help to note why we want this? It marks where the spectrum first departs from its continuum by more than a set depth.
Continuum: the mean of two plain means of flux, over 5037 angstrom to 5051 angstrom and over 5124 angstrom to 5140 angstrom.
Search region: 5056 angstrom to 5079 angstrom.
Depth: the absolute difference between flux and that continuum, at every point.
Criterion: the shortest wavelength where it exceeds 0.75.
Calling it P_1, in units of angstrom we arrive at 5059.38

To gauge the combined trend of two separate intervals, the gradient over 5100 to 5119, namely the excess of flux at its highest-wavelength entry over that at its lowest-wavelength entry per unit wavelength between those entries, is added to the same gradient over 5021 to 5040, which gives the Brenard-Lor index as 0.02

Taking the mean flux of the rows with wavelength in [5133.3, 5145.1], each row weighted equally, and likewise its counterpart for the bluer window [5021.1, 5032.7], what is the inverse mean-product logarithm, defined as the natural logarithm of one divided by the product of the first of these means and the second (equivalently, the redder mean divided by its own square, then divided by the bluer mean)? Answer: -5.54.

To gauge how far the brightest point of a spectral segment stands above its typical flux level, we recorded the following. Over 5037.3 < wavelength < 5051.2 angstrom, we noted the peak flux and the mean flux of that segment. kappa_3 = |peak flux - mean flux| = 2.2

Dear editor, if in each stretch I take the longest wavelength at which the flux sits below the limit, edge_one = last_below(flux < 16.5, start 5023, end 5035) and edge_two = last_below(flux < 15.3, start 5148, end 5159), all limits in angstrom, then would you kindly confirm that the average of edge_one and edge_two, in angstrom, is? 5093.7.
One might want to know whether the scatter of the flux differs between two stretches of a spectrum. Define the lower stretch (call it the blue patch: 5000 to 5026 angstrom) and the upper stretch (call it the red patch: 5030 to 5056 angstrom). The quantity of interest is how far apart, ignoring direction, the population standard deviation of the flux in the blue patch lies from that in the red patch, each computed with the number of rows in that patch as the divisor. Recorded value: 0.5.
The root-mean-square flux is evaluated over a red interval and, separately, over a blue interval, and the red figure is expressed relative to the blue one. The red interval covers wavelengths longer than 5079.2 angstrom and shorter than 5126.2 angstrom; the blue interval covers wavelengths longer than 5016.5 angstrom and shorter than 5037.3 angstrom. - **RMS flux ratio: 1.05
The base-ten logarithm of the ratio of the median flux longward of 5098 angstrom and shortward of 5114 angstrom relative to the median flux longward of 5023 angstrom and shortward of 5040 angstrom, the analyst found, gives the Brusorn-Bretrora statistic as 0.01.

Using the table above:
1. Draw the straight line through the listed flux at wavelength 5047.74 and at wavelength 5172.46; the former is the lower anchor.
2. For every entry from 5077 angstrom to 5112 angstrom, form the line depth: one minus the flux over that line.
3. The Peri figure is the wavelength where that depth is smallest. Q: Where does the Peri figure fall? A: 5092.10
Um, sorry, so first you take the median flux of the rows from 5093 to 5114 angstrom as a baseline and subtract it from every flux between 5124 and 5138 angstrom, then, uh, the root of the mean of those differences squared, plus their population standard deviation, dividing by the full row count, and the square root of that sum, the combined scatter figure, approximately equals 1.61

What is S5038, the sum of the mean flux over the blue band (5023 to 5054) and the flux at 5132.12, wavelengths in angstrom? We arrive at 33.1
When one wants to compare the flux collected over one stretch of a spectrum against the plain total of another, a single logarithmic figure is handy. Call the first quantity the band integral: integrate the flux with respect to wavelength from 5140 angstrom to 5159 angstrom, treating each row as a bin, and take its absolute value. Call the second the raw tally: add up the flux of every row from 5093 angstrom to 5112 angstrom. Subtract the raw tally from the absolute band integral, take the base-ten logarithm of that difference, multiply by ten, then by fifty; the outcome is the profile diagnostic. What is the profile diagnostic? 1134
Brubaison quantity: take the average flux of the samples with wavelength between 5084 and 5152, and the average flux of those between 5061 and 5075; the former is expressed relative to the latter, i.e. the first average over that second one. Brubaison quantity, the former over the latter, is 1.09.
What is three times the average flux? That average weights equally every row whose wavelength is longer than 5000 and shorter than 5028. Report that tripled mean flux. 45.1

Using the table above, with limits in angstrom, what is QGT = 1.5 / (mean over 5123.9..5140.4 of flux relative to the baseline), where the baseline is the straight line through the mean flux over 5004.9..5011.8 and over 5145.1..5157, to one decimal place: 8.4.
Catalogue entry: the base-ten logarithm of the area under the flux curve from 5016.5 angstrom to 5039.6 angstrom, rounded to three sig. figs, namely 2.56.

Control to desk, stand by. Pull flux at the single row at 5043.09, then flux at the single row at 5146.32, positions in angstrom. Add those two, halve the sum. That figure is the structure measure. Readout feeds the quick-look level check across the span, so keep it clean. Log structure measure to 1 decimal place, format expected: 17.3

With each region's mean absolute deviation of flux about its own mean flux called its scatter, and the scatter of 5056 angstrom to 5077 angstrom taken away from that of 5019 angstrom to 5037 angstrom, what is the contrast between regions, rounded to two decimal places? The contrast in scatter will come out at 0.12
